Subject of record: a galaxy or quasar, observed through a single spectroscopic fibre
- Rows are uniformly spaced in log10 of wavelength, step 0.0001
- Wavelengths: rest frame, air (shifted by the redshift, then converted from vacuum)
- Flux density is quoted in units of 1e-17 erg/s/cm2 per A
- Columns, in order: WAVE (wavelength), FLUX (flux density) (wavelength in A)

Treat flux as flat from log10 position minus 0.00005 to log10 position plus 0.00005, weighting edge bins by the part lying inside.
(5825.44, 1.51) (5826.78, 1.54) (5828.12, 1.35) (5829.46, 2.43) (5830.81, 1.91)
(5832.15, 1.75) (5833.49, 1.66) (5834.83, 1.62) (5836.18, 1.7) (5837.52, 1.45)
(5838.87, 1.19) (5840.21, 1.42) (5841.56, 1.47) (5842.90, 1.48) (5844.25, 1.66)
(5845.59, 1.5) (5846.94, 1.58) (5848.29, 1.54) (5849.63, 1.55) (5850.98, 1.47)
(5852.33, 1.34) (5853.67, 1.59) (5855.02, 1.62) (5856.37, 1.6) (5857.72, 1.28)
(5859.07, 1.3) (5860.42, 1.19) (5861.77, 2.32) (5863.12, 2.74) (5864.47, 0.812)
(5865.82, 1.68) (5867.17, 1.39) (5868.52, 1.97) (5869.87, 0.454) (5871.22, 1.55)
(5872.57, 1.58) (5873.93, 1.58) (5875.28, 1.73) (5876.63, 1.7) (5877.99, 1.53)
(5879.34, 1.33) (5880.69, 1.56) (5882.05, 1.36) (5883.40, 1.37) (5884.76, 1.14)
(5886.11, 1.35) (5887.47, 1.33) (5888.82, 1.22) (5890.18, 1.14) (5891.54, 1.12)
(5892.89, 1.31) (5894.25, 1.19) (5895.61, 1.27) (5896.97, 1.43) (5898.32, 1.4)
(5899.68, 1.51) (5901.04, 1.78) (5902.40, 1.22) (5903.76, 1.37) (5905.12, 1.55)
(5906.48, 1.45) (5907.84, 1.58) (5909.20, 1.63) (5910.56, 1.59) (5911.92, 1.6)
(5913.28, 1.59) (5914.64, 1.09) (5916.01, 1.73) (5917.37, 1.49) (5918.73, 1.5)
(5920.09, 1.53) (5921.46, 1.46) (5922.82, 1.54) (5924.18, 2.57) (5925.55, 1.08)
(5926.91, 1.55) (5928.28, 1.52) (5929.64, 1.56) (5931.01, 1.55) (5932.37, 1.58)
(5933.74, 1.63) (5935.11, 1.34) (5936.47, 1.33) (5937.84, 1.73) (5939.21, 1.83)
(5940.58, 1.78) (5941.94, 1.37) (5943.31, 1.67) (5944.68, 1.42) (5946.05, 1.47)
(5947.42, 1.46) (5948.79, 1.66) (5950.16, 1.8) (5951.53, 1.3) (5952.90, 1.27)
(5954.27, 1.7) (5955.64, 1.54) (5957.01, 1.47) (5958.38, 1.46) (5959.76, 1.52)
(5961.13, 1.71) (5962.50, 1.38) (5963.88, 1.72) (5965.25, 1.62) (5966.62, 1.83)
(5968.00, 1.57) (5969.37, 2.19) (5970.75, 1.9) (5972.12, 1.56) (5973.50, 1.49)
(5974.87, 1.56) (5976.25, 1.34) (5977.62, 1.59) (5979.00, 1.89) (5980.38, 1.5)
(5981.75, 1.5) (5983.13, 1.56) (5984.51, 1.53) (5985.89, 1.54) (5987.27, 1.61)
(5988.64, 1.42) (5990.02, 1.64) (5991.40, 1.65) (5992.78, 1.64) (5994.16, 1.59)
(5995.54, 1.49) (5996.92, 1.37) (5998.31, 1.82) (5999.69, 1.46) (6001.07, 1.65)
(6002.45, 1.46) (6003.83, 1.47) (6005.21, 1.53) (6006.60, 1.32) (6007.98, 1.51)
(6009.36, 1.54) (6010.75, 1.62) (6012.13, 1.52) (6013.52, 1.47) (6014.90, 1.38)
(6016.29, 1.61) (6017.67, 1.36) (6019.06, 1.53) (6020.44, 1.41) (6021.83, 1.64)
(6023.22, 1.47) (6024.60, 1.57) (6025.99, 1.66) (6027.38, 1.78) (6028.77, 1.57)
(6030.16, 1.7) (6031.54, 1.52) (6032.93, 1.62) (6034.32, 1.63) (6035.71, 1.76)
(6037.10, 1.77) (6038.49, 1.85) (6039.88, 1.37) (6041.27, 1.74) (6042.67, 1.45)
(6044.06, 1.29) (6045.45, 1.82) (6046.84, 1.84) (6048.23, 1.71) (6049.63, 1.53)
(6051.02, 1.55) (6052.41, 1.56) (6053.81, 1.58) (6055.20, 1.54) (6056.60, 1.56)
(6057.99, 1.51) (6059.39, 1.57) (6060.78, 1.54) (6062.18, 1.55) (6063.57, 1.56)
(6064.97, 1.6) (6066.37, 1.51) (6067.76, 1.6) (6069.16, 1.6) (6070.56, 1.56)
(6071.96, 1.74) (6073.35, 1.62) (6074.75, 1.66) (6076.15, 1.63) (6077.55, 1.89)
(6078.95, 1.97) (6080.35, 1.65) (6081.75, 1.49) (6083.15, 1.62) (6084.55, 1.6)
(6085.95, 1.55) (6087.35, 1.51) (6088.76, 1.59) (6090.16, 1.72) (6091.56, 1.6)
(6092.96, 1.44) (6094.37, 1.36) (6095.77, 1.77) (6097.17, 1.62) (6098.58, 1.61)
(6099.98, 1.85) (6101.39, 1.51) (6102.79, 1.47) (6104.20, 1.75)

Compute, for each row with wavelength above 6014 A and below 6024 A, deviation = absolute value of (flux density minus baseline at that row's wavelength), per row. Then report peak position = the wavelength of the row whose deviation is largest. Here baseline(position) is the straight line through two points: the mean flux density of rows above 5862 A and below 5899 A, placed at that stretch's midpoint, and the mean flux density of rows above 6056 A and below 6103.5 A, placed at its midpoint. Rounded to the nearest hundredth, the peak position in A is 6017.67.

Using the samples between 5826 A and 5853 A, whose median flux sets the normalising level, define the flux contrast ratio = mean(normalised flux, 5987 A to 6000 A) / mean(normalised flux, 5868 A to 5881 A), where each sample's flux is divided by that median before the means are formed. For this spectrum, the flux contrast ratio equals 1.05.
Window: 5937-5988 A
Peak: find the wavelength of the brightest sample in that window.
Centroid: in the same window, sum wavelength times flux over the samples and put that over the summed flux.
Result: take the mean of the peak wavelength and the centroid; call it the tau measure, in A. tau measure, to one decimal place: 5966.0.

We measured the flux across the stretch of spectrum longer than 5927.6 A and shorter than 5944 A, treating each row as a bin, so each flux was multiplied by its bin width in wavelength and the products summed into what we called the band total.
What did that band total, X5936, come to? 25.8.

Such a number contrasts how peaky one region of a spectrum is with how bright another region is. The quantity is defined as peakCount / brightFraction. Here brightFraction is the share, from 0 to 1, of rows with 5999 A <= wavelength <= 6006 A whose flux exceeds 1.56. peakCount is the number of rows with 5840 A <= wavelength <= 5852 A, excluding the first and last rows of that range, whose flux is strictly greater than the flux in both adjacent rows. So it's 15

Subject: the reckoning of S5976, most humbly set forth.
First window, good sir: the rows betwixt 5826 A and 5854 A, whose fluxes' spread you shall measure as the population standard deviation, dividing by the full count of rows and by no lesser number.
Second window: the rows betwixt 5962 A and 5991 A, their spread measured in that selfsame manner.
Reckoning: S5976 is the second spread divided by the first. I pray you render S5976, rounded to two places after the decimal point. 0.79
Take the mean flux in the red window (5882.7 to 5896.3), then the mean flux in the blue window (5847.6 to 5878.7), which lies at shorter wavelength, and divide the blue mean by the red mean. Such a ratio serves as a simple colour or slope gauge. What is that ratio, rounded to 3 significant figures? 1.24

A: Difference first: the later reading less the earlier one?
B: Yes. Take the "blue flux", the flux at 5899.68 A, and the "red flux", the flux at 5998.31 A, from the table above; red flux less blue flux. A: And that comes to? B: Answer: 0.31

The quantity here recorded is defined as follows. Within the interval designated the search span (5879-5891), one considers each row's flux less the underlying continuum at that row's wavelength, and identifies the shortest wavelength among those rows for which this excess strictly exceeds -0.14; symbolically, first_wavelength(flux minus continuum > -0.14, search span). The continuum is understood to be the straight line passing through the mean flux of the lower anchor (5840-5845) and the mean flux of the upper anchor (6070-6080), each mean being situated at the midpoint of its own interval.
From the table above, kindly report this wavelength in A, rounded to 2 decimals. 5880.69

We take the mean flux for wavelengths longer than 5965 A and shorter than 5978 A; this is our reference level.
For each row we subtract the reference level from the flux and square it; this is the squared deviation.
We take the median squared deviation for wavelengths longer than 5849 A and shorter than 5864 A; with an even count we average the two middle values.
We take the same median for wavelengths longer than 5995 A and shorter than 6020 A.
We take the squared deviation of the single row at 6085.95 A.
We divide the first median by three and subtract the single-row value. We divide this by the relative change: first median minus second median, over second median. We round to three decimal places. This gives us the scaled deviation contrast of 0.008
